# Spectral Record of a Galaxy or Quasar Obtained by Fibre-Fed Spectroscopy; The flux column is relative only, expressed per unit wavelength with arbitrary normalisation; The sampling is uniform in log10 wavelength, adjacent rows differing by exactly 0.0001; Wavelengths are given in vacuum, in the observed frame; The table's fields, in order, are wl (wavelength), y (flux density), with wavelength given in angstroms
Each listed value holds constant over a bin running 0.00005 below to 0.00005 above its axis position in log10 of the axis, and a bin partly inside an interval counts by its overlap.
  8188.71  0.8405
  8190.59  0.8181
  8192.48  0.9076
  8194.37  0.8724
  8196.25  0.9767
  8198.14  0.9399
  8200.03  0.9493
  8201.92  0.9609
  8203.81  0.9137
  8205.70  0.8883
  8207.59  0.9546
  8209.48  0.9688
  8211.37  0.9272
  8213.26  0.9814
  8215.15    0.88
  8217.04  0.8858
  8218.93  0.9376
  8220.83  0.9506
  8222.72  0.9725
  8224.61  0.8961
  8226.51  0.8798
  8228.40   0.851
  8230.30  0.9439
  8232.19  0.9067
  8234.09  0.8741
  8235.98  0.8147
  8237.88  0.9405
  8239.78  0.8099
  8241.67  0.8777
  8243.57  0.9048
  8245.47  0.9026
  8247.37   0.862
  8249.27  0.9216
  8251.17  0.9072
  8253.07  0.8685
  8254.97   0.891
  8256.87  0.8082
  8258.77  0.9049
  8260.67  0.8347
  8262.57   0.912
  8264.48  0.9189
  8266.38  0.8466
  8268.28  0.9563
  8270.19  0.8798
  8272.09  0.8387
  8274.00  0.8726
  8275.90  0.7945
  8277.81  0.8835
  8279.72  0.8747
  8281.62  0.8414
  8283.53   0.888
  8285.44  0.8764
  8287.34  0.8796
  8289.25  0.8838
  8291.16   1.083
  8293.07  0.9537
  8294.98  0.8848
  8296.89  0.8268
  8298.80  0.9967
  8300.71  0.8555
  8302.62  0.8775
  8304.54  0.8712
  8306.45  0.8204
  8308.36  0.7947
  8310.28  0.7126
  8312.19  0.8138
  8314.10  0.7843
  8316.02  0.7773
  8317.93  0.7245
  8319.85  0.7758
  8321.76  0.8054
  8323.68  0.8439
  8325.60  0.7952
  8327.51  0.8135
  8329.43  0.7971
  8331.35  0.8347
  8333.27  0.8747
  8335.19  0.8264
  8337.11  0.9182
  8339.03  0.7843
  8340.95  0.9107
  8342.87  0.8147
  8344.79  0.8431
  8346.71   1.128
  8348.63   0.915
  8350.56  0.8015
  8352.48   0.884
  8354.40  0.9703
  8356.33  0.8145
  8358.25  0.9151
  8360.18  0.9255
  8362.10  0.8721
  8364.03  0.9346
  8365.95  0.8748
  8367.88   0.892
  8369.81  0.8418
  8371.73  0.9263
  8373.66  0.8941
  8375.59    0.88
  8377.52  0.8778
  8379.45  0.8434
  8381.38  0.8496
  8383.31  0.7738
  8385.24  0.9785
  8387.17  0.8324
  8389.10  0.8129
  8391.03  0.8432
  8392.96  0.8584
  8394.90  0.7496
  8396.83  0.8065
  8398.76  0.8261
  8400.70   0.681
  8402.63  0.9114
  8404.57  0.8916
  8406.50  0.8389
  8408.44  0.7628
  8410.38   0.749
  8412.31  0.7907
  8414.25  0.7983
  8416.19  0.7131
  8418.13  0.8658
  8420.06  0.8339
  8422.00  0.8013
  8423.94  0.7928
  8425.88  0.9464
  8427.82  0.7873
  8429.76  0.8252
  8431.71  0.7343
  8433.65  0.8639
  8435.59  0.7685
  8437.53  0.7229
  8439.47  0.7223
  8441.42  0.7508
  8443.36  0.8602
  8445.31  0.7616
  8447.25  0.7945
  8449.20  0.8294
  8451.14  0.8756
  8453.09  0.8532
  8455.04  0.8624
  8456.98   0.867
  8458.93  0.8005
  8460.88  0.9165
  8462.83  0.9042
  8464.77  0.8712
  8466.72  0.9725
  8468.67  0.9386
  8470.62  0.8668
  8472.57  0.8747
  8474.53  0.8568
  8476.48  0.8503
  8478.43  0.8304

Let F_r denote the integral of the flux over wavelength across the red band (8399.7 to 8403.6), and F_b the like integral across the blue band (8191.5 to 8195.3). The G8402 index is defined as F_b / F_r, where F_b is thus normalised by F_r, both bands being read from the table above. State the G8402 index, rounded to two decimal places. 1.09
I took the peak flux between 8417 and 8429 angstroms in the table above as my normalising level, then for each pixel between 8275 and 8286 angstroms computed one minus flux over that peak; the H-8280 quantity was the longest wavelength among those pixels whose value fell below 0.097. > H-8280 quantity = 8285.44 angstroms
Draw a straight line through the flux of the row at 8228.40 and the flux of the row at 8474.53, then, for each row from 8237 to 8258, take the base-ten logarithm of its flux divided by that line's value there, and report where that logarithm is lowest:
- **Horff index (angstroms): 8256.87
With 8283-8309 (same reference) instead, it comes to 8308.36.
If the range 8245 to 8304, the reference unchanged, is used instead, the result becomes 8275.90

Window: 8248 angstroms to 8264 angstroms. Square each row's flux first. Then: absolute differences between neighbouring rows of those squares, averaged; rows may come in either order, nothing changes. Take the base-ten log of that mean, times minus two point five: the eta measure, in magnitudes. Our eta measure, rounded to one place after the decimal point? 2.5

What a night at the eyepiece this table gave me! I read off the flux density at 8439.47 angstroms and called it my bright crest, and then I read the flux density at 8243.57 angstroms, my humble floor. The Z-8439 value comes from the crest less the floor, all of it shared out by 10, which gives -0.018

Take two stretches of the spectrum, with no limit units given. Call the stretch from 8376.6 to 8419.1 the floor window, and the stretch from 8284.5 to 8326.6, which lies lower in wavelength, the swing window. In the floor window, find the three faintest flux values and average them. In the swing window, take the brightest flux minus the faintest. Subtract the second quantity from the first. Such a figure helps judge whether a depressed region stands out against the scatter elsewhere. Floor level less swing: 0.34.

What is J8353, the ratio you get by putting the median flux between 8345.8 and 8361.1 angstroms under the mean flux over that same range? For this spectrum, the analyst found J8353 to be 1.00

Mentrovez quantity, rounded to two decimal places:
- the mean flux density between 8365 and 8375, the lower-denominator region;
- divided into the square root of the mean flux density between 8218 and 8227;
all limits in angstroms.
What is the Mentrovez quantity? 1.09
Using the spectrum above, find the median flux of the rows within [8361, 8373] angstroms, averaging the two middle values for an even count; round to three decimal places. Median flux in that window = 0.883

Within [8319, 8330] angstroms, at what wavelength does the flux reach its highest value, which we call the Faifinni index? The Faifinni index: 8323.68 angstroms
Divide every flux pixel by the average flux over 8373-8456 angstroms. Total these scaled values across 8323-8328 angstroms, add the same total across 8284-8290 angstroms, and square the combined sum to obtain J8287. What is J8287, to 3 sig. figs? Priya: 38.7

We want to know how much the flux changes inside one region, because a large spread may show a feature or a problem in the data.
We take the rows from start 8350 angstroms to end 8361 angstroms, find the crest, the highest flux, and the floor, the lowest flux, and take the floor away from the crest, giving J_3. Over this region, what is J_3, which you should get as 0.169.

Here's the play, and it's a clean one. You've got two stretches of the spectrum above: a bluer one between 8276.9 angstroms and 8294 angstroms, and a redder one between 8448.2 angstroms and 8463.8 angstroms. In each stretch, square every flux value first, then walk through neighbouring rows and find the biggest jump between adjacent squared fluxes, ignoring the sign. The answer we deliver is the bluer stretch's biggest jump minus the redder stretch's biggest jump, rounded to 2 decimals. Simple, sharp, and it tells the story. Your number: 0.19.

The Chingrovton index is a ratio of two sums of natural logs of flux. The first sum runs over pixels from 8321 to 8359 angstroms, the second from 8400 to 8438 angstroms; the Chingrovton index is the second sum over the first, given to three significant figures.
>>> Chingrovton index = 1.48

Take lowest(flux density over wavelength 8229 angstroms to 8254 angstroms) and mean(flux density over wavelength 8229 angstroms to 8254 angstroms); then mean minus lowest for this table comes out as 0.077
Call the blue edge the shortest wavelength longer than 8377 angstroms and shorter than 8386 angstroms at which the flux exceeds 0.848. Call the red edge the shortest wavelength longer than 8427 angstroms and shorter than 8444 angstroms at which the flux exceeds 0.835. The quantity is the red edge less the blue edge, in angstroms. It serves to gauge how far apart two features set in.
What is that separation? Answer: 56.1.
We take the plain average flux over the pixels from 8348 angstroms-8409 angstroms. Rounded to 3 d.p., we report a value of 0.859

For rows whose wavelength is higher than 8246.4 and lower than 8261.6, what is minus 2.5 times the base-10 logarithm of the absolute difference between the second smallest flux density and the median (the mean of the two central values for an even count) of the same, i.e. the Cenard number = 3.4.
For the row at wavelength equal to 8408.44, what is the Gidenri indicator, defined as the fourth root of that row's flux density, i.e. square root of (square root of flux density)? 0.93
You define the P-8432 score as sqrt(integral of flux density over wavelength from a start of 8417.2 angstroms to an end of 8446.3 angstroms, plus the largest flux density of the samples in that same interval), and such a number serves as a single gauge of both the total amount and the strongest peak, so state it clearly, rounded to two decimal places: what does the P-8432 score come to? 4.93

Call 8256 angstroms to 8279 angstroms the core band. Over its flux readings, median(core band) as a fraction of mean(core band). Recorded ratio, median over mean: 1.01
